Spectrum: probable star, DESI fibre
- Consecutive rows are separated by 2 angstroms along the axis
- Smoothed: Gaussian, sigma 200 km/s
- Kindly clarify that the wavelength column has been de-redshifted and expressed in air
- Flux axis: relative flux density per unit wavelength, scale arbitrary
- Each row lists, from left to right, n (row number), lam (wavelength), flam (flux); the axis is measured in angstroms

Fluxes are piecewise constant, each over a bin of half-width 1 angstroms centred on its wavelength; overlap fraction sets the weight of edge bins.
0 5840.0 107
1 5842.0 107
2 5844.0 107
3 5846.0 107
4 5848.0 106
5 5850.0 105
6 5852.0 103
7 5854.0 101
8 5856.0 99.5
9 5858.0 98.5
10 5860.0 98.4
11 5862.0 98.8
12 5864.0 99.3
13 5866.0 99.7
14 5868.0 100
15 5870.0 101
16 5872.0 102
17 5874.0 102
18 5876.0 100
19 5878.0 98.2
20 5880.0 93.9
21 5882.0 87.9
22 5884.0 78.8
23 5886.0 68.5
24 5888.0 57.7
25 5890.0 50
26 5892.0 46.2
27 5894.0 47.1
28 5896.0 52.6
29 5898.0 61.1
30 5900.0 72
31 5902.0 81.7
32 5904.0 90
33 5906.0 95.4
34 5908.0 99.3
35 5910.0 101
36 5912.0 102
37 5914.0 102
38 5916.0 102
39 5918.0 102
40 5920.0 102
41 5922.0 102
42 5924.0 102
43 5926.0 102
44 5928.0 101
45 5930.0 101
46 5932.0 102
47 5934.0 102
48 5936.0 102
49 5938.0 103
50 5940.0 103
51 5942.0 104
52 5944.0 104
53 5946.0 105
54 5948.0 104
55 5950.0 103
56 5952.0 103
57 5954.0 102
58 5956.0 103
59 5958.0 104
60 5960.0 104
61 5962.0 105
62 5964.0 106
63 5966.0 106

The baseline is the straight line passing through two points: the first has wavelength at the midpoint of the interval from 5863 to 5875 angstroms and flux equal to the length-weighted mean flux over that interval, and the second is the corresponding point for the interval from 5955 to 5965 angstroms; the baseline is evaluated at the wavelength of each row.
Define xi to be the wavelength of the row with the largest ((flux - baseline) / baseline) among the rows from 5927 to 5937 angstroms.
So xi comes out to 5932.0 angstroms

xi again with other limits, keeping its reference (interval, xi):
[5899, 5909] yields 5908.0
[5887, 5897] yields 5888.0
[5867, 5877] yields 5872.0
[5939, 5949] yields 5946.0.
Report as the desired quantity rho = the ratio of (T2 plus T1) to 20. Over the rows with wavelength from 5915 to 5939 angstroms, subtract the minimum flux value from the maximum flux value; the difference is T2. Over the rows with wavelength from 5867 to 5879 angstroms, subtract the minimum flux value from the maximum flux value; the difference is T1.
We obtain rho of 0.3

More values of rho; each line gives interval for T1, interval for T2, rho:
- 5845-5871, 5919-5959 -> 0.6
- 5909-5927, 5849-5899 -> 3.0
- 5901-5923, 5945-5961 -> 1.2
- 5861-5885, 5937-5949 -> 1.3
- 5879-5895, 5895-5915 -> 4.9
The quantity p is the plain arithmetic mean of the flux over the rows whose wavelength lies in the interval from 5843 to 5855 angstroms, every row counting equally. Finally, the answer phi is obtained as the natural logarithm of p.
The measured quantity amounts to 4.65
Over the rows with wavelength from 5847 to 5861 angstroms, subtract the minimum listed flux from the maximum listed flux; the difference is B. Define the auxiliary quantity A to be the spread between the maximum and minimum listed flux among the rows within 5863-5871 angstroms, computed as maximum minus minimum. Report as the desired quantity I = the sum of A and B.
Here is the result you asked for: 9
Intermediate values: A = 2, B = 7.6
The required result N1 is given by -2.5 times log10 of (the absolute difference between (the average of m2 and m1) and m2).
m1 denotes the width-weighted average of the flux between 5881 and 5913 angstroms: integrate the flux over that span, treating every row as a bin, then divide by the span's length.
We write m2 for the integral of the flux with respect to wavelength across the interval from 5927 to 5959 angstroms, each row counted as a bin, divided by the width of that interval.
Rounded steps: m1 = 74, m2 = 103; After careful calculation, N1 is -2.9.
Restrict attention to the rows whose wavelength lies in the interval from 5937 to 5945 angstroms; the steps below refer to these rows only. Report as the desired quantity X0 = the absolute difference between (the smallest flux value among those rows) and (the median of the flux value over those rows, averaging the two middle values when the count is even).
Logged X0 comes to 0.5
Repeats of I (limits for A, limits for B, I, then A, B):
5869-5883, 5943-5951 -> 16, 14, 2.0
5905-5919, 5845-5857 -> 14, 7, 7.5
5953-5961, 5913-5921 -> 2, 2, 0.0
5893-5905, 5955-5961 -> 44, 43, 1.0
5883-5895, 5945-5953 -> 35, 33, 2.0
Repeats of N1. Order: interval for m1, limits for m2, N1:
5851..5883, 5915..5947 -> -0.6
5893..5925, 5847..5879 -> -2.0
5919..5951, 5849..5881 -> -0.3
